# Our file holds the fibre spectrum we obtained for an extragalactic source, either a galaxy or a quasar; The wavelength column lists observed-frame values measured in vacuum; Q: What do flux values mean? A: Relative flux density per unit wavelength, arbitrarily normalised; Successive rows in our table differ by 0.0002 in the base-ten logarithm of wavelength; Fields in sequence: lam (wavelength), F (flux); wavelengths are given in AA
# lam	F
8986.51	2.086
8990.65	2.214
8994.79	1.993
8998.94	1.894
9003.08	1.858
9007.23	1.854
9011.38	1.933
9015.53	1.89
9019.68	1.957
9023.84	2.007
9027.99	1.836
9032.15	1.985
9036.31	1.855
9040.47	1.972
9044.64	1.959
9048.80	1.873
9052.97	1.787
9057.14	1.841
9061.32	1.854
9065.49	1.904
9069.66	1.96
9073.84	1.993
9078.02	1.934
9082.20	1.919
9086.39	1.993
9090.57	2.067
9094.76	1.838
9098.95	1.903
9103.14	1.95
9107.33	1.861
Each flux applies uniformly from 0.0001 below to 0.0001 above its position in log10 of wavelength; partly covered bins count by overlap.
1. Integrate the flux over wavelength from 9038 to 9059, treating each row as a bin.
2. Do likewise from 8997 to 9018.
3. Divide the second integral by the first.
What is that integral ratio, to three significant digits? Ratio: 1.00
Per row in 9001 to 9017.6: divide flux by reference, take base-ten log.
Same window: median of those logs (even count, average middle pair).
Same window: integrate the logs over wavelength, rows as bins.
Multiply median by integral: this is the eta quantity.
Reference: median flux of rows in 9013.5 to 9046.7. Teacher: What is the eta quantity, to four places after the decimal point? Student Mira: 0.0053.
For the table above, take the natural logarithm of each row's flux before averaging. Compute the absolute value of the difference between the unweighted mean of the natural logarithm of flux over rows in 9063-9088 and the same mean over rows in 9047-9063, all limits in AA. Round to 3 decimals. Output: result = 0.059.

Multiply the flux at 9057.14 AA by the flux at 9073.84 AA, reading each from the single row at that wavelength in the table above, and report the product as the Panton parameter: 3.67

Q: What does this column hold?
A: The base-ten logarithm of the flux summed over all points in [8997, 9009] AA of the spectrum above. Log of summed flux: 0.749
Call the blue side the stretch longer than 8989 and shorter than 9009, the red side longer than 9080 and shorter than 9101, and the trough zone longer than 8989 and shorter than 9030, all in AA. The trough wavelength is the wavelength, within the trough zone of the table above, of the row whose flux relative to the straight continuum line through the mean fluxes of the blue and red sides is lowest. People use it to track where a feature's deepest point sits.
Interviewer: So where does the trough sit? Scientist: 9027.99 AA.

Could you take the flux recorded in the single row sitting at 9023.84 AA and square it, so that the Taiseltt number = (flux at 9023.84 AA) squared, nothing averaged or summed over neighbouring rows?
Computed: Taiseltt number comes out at 4.03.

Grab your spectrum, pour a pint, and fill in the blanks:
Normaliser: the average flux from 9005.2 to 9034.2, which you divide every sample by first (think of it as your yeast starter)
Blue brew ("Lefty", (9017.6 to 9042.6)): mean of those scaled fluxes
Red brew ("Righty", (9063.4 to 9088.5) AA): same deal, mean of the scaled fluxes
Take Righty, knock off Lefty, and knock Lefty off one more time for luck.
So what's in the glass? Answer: -1.00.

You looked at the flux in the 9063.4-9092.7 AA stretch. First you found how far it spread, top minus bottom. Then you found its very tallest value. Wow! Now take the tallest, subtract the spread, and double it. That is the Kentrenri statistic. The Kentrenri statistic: 3.81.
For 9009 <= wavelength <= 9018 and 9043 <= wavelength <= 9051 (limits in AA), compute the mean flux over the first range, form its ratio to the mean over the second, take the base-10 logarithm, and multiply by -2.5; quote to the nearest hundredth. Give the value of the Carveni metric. 0.00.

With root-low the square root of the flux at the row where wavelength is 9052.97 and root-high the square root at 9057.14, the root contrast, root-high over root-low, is 1.015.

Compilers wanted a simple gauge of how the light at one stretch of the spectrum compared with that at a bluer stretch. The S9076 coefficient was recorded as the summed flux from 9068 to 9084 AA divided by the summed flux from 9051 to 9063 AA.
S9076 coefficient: 1.4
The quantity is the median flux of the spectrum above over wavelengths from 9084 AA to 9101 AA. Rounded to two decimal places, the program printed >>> 1.95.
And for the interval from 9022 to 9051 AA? 1.96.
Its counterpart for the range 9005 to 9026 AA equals 1.93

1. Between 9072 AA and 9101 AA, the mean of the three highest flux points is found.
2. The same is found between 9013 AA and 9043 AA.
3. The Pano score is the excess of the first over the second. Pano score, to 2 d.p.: 0.03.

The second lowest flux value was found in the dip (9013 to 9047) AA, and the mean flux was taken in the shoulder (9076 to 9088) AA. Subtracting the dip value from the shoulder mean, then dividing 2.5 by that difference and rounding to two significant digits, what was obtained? 27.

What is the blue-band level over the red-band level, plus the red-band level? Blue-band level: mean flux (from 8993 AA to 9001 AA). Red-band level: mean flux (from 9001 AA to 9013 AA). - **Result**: 2.91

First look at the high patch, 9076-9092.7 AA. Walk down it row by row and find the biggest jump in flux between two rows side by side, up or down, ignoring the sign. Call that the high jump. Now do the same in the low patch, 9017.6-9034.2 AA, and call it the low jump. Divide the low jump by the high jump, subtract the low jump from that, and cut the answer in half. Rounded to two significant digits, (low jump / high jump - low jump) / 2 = 1.1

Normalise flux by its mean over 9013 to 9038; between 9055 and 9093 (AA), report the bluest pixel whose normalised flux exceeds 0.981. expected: 9065.49 AA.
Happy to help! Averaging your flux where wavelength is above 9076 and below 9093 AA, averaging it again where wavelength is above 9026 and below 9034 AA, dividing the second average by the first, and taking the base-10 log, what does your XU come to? -0.015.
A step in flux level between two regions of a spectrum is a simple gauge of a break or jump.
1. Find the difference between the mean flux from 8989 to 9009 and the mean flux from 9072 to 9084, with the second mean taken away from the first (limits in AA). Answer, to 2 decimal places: 0.01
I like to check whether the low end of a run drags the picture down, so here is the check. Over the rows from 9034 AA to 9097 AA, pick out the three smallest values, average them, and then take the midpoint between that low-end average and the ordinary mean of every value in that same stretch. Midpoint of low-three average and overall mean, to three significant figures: 1.87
